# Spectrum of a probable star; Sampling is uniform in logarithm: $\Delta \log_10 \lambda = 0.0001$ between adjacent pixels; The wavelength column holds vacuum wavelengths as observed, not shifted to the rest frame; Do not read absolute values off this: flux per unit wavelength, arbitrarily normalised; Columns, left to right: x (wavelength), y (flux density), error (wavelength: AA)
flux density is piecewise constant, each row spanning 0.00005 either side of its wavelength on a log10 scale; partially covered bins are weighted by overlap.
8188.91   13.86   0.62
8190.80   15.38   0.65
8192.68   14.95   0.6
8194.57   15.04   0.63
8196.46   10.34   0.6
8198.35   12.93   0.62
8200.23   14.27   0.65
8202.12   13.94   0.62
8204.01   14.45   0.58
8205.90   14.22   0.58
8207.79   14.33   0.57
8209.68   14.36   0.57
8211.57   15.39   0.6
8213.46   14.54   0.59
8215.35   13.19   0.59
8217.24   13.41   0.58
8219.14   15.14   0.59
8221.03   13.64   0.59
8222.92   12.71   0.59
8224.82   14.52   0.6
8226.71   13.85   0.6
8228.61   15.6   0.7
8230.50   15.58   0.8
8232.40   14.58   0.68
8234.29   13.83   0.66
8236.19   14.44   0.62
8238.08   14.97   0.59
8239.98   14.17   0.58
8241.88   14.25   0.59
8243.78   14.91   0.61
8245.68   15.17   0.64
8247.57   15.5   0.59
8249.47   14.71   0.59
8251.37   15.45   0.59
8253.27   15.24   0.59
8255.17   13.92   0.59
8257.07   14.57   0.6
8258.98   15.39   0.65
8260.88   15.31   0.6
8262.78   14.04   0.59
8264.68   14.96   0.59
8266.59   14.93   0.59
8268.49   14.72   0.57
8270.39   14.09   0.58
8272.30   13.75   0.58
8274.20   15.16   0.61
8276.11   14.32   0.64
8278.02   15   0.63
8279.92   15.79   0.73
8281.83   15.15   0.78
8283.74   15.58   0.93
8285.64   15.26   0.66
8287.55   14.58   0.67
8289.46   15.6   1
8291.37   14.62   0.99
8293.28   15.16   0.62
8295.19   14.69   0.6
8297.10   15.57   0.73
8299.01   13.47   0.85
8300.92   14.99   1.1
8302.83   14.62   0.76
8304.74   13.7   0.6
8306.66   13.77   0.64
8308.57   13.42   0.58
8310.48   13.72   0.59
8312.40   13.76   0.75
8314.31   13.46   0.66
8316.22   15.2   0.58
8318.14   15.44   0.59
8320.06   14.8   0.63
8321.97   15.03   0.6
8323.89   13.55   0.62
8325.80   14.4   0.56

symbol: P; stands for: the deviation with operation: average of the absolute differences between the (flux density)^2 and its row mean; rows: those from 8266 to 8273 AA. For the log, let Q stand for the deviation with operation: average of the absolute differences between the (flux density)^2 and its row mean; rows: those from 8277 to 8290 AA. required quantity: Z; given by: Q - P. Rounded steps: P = 13.0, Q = 10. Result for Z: -3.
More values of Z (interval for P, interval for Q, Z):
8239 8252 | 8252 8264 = 4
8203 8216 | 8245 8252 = -3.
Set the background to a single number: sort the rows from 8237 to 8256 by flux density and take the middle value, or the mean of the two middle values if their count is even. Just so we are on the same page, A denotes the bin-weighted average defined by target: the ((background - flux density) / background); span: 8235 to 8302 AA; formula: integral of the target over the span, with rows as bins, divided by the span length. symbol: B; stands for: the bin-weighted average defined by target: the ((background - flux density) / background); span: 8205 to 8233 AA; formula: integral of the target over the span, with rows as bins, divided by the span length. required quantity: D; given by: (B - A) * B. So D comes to 0.0014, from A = 0.007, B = 0.041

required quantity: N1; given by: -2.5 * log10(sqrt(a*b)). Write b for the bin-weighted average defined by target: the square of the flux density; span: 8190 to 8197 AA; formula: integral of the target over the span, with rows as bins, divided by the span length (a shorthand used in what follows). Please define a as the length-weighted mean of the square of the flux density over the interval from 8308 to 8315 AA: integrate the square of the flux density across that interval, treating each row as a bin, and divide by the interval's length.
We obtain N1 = -5.72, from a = 185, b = 203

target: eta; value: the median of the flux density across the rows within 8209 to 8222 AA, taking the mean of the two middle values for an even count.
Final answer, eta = 14.4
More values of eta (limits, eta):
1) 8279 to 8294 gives 15.2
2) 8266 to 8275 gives 14.7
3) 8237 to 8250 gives 14.9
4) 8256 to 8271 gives 14.8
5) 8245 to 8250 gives 15.2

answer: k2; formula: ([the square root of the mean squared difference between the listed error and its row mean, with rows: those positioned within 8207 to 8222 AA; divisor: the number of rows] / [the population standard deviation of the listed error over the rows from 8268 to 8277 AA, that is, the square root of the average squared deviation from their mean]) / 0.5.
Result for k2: 0.8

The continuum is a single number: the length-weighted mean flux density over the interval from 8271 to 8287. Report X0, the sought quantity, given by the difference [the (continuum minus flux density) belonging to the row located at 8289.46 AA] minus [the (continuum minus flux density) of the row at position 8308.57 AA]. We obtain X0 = -2.2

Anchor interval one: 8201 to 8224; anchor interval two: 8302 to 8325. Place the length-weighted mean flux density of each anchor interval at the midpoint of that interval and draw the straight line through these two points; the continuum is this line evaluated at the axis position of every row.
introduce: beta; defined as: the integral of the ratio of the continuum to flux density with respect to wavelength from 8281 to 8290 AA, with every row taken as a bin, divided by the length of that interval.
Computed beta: 0.93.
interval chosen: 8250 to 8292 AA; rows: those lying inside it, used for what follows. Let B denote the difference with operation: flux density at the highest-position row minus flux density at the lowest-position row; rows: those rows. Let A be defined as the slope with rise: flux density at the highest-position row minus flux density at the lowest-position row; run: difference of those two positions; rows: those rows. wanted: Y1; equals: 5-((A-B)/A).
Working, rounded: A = -0.021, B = -0.8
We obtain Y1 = 44.0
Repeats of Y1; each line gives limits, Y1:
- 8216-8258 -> 43.8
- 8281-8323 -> 44.1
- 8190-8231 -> 43.7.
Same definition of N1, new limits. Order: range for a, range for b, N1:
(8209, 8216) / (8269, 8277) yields -5.79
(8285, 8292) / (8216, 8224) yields -5.79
